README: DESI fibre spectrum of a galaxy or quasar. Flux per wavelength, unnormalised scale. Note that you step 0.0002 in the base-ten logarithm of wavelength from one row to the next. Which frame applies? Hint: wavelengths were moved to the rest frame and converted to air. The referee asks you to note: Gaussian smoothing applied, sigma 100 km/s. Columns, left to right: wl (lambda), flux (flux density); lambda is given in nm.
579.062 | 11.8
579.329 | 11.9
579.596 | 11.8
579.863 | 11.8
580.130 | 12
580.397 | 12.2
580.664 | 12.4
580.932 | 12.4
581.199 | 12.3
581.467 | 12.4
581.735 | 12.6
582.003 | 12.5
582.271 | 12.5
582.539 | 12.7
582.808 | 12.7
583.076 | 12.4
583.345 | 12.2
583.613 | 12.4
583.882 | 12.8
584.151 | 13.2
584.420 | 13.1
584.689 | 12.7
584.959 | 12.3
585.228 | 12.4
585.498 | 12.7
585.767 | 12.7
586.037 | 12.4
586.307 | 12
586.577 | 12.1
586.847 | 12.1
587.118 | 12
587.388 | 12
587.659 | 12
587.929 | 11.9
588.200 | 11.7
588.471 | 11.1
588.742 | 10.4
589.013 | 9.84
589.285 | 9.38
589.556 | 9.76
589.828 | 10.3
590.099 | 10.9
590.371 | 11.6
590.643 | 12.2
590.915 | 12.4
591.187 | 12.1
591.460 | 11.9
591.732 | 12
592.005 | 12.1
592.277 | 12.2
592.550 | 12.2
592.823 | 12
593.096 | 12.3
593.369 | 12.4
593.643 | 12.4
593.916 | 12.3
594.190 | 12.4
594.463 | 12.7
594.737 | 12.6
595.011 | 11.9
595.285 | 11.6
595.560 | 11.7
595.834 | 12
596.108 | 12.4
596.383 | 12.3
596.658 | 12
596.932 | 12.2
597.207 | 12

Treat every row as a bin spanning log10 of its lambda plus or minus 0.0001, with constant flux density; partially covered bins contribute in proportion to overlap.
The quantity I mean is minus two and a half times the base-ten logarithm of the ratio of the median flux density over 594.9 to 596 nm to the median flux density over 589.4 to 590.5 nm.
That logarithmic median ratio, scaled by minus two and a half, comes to -0.12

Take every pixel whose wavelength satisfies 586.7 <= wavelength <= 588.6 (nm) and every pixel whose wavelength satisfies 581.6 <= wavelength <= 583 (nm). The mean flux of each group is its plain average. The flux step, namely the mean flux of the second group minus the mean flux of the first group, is 0.8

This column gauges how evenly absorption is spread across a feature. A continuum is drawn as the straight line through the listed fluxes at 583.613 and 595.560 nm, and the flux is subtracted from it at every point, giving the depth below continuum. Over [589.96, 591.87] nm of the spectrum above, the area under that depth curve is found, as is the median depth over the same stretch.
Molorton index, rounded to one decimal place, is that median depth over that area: -0.4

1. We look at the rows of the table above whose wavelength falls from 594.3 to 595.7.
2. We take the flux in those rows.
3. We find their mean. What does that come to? 12.1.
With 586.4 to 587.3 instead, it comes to 12.1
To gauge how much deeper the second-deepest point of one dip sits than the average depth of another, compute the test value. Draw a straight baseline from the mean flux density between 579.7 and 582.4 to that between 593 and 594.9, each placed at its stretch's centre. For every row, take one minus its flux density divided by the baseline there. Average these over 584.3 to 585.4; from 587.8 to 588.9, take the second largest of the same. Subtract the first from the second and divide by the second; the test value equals 1.2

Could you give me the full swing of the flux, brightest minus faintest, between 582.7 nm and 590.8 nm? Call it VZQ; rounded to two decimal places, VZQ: 3.82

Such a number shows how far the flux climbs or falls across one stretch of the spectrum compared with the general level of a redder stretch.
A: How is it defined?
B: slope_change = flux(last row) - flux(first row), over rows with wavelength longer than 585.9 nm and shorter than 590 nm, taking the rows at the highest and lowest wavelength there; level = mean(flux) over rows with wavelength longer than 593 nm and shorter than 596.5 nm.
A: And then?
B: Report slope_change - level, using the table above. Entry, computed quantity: -14.3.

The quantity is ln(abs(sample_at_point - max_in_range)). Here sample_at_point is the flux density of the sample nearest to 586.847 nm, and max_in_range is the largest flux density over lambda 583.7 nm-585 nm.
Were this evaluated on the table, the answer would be 0.1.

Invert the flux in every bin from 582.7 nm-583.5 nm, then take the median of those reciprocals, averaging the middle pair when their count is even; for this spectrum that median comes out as 0.081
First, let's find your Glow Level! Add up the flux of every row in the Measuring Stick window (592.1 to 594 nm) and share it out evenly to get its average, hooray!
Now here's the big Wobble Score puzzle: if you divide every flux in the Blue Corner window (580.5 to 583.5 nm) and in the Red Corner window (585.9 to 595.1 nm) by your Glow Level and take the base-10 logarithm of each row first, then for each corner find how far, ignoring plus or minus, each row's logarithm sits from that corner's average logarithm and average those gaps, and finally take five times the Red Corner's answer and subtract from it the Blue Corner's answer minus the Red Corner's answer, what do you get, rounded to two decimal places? 0.14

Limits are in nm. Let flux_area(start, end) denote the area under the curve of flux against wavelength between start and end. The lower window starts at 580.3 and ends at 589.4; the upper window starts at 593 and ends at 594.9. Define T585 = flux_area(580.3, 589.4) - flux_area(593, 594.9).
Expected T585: 87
